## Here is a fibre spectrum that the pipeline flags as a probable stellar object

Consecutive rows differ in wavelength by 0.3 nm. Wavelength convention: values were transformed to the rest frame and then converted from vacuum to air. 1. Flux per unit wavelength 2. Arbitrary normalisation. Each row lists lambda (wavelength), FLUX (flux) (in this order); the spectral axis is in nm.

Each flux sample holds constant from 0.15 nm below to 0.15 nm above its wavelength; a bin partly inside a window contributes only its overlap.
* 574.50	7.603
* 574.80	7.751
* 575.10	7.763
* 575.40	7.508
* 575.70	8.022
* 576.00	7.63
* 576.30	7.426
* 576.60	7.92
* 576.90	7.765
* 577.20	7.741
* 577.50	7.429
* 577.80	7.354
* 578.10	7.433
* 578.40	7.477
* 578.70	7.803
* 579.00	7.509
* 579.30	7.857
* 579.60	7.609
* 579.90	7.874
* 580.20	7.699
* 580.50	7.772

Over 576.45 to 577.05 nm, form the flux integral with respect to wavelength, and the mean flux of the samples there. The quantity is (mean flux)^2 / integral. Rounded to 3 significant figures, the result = 13.1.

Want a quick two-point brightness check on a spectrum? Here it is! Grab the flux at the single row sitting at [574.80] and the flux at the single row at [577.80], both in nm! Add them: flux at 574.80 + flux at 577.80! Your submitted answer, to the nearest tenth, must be 15.1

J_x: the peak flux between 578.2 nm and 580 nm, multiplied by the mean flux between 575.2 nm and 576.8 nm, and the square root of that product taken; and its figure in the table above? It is 7.79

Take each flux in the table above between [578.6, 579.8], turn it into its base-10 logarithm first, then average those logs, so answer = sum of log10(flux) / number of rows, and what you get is 0.886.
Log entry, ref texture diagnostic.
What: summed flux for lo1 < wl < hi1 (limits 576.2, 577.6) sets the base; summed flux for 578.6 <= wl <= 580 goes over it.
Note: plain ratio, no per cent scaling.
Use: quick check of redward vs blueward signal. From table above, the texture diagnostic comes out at 1.0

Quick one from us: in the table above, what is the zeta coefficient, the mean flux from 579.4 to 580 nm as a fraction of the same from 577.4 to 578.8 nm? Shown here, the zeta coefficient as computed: 1.03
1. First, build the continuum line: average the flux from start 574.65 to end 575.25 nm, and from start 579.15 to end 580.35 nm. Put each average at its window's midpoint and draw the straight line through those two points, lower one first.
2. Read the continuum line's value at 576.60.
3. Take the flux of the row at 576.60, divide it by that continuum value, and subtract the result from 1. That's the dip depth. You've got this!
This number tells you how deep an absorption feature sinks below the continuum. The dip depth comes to -0.0209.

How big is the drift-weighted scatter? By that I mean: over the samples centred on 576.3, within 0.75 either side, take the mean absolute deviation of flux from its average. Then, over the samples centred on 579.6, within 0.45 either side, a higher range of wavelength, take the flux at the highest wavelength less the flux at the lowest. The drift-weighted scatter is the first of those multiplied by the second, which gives 0.00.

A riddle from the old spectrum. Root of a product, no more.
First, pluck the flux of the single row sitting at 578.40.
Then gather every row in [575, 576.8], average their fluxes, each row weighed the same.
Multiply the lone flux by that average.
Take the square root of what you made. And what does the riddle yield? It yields 7.59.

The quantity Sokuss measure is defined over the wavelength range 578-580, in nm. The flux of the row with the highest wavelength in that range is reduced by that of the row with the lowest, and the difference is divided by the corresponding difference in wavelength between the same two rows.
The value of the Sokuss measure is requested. 0.2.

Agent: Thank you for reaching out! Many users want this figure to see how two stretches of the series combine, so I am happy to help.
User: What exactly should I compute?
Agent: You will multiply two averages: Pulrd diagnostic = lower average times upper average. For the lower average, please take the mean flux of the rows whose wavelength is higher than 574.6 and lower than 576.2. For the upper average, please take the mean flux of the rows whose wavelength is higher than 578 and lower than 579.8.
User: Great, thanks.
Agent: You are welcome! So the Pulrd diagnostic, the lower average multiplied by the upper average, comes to 58.9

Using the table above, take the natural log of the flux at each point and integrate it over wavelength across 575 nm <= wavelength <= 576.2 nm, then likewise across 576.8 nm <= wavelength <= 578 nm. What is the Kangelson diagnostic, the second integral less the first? -0.025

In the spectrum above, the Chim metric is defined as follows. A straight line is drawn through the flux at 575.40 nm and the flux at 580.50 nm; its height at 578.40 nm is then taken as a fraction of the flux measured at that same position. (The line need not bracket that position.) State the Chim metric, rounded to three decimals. 1.025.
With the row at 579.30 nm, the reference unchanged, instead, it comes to 0.981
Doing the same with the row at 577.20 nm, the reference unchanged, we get 0.982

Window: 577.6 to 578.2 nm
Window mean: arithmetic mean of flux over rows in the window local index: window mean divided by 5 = 1.48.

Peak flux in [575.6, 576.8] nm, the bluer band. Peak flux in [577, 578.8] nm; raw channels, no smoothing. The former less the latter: 0.22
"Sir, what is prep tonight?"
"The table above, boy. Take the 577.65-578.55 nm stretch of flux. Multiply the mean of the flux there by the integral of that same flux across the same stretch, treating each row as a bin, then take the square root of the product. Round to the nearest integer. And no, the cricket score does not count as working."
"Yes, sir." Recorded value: 7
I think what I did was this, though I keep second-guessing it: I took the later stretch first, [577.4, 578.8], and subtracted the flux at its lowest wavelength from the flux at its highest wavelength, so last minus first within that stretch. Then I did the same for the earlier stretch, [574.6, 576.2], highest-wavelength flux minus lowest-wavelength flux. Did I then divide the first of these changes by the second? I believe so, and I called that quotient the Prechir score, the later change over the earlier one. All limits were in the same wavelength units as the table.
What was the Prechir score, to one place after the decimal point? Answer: -3.1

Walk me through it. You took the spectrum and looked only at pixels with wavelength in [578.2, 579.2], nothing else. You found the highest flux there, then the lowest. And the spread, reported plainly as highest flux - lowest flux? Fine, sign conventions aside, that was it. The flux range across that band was 0.33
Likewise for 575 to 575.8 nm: 0.51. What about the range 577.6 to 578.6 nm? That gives 0.12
